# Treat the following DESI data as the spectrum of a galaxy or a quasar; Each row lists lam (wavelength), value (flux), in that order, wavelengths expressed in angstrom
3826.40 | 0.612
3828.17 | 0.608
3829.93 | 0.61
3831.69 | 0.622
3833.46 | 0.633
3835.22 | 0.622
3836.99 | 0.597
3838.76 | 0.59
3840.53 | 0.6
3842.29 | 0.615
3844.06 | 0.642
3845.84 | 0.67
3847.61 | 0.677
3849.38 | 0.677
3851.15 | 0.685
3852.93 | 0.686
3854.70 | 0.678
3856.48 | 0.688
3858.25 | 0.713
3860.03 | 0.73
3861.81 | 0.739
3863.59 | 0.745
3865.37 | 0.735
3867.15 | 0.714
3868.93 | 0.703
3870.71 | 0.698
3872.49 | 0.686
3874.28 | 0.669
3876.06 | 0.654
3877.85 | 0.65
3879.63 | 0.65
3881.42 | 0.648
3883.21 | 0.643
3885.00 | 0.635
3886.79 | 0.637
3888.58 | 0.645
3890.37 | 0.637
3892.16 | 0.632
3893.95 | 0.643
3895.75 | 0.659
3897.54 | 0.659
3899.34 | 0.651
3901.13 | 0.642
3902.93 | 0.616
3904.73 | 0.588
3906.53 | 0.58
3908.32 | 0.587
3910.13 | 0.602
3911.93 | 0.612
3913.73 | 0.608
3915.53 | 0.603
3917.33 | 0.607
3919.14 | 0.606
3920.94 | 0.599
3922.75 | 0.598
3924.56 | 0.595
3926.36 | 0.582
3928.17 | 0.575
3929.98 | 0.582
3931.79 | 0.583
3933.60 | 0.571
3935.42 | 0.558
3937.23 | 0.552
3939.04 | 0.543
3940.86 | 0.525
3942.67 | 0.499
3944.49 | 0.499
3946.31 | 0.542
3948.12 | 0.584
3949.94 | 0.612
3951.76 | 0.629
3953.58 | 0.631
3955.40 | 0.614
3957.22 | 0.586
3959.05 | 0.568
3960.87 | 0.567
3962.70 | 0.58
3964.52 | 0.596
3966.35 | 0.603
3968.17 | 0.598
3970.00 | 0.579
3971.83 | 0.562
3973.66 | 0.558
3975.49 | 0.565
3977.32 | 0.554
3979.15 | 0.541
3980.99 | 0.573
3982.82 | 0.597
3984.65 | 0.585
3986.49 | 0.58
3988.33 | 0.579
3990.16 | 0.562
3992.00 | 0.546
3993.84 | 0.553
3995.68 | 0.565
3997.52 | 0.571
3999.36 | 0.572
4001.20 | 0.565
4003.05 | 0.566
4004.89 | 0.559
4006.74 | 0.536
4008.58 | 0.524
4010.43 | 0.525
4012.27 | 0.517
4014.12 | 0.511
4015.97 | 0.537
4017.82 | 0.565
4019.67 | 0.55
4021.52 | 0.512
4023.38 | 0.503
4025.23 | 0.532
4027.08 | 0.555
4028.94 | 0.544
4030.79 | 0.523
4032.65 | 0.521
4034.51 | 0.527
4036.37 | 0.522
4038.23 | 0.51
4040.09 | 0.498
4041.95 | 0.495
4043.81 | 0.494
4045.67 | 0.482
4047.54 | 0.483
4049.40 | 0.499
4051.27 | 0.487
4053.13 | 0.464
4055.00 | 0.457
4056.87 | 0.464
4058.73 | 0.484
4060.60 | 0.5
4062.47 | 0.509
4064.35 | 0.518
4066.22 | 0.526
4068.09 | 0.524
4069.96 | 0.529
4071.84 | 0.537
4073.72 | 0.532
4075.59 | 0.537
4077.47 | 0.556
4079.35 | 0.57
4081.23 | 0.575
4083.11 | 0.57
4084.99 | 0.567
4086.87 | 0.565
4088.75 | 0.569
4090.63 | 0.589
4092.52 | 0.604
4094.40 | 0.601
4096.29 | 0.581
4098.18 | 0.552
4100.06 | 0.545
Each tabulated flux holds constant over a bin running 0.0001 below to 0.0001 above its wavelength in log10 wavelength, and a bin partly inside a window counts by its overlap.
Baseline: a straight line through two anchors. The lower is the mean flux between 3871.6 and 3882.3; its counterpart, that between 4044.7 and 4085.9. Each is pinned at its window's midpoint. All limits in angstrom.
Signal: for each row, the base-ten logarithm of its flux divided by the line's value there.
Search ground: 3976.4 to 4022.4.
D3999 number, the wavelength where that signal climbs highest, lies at 3982.82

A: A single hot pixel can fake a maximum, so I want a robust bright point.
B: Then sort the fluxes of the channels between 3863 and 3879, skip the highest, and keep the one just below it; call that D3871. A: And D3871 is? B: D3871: 0.735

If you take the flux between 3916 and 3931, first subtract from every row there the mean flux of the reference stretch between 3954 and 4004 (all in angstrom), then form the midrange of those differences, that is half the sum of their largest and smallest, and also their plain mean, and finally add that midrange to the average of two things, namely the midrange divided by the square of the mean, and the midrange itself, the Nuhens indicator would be 23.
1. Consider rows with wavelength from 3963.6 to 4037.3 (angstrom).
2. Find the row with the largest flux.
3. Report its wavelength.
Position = 3966.35 angstrom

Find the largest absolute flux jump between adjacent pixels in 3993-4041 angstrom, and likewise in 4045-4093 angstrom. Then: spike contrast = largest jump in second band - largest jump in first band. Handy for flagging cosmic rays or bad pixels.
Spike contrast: -0.015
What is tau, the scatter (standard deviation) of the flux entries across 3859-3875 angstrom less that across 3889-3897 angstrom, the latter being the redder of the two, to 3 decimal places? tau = 0.014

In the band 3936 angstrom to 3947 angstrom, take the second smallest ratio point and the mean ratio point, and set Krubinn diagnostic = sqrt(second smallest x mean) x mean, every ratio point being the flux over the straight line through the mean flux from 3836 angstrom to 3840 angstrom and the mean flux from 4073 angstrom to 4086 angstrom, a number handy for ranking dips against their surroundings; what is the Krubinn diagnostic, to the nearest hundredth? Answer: 0.81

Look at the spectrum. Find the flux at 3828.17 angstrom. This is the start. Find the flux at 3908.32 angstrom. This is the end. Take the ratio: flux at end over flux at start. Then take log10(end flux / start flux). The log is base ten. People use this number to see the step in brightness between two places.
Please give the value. -0.015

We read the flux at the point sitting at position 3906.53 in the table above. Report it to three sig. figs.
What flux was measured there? 0.580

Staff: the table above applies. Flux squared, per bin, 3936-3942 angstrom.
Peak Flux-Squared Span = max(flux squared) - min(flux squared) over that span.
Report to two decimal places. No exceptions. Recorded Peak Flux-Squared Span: 0.03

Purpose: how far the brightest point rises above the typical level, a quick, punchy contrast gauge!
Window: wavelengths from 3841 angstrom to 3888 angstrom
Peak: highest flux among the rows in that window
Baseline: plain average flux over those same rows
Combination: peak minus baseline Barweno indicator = 0.066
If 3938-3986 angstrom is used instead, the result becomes 0.058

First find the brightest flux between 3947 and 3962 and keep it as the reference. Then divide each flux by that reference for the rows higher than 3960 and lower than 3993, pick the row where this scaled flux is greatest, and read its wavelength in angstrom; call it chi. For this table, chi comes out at 3966.35 angstrom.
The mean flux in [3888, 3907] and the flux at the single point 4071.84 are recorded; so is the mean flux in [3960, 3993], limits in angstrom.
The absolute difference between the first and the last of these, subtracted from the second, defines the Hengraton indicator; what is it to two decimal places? 0.48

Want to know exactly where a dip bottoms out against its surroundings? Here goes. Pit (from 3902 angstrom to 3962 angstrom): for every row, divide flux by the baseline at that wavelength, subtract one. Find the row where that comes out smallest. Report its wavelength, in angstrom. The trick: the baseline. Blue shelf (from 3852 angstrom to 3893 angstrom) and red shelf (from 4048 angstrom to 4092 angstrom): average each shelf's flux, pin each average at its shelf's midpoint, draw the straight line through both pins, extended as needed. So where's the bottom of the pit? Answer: 3942.67 angstrom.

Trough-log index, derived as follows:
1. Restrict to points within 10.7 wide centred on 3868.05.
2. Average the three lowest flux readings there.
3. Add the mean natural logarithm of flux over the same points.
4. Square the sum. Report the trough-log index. 0.128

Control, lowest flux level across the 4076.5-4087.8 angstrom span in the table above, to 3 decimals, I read 0.556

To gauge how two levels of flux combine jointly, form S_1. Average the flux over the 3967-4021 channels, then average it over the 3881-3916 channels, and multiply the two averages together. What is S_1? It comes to 0.350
